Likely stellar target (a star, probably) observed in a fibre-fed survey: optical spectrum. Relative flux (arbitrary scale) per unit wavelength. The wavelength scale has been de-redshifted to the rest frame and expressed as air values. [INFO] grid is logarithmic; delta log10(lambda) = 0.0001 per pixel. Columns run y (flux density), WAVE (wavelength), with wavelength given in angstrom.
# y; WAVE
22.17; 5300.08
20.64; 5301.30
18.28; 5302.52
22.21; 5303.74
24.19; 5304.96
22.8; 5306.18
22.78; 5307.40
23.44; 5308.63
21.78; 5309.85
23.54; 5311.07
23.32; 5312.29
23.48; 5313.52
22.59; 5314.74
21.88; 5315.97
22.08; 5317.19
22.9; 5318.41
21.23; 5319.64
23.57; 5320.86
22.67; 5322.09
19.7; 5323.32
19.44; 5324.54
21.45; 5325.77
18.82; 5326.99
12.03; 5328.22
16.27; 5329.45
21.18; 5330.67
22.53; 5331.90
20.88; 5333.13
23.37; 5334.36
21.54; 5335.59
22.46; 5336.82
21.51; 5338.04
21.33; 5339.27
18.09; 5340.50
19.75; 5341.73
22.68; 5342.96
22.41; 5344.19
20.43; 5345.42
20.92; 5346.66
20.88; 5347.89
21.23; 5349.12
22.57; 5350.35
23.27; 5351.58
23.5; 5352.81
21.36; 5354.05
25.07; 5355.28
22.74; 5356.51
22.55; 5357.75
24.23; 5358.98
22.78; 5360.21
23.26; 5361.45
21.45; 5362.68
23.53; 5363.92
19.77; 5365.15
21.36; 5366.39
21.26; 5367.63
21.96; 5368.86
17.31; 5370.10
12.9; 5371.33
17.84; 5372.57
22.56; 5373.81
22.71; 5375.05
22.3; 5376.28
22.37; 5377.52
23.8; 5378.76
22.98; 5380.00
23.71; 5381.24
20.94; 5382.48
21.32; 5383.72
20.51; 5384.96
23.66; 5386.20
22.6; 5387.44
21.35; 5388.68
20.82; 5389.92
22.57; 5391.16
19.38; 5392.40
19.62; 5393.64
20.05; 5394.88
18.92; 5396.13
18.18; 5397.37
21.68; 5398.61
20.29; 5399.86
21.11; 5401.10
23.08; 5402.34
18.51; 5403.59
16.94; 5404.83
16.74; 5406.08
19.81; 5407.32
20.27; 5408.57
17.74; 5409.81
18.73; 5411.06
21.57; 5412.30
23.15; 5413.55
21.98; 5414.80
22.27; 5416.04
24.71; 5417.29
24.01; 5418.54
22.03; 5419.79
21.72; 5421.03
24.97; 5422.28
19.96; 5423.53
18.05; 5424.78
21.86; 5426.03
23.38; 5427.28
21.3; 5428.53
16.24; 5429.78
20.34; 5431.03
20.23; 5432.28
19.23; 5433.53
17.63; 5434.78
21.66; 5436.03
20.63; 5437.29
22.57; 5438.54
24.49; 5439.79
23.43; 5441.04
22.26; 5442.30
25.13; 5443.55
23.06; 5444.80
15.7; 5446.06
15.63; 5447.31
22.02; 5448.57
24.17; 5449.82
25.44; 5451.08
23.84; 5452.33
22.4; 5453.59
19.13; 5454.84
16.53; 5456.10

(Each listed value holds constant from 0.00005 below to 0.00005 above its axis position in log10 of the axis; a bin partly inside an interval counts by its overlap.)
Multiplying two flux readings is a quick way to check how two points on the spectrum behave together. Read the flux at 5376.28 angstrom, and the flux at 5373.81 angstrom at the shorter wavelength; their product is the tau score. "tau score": 503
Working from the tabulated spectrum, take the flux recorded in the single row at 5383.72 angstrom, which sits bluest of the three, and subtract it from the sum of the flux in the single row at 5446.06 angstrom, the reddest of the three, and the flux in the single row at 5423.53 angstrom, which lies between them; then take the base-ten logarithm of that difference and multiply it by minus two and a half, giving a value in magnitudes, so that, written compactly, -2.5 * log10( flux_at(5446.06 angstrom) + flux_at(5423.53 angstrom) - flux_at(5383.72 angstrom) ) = -2.89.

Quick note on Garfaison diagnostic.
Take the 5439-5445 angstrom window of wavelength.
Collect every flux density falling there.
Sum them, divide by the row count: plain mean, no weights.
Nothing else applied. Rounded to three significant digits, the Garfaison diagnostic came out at 23.7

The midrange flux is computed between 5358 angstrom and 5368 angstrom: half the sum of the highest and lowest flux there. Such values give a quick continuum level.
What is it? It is 22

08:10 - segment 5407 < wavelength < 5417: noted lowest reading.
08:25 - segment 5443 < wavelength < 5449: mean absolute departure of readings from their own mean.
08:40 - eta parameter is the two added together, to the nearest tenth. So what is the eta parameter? 21.5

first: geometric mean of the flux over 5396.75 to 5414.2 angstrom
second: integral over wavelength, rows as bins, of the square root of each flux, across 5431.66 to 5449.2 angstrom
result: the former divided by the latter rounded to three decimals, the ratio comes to 0.246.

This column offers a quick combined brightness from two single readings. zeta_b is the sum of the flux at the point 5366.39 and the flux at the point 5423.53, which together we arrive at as 41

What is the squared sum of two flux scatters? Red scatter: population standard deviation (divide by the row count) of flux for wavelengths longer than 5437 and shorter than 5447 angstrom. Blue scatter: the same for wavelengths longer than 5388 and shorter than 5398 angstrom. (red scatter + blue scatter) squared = 17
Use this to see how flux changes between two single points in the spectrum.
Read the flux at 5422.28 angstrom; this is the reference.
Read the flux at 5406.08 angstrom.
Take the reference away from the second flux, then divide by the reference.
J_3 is -0.33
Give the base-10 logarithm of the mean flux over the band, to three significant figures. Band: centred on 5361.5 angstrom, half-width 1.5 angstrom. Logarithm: 1.35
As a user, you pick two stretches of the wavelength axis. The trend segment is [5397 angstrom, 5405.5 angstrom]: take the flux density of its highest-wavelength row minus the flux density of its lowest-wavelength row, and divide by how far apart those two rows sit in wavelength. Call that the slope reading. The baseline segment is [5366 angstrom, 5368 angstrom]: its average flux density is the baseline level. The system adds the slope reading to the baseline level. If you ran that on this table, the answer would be 21.1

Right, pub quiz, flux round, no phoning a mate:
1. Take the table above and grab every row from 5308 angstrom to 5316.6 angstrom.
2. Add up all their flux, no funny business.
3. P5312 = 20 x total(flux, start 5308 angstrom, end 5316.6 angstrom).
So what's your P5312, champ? 3201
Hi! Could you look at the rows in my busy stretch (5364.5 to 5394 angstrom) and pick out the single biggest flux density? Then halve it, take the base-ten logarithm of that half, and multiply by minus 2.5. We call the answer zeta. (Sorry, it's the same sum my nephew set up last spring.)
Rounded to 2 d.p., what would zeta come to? -2.69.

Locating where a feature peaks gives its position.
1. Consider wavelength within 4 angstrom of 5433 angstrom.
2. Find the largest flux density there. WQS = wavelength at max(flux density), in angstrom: 5436.03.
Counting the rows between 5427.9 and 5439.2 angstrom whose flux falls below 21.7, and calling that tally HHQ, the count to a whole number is 8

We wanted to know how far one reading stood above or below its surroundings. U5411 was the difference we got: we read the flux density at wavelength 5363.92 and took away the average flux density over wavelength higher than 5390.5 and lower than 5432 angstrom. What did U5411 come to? 2.9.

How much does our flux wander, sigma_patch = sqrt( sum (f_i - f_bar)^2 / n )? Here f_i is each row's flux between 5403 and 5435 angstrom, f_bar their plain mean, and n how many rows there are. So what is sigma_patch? 2.44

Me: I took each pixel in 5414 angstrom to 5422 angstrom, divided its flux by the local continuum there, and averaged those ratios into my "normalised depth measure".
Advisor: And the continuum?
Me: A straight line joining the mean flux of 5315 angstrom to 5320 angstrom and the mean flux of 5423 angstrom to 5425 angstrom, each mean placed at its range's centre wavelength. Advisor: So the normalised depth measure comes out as 1.19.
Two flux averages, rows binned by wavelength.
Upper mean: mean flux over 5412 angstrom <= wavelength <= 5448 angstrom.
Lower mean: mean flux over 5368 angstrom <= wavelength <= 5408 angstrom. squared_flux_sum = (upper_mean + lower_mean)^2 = 1758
